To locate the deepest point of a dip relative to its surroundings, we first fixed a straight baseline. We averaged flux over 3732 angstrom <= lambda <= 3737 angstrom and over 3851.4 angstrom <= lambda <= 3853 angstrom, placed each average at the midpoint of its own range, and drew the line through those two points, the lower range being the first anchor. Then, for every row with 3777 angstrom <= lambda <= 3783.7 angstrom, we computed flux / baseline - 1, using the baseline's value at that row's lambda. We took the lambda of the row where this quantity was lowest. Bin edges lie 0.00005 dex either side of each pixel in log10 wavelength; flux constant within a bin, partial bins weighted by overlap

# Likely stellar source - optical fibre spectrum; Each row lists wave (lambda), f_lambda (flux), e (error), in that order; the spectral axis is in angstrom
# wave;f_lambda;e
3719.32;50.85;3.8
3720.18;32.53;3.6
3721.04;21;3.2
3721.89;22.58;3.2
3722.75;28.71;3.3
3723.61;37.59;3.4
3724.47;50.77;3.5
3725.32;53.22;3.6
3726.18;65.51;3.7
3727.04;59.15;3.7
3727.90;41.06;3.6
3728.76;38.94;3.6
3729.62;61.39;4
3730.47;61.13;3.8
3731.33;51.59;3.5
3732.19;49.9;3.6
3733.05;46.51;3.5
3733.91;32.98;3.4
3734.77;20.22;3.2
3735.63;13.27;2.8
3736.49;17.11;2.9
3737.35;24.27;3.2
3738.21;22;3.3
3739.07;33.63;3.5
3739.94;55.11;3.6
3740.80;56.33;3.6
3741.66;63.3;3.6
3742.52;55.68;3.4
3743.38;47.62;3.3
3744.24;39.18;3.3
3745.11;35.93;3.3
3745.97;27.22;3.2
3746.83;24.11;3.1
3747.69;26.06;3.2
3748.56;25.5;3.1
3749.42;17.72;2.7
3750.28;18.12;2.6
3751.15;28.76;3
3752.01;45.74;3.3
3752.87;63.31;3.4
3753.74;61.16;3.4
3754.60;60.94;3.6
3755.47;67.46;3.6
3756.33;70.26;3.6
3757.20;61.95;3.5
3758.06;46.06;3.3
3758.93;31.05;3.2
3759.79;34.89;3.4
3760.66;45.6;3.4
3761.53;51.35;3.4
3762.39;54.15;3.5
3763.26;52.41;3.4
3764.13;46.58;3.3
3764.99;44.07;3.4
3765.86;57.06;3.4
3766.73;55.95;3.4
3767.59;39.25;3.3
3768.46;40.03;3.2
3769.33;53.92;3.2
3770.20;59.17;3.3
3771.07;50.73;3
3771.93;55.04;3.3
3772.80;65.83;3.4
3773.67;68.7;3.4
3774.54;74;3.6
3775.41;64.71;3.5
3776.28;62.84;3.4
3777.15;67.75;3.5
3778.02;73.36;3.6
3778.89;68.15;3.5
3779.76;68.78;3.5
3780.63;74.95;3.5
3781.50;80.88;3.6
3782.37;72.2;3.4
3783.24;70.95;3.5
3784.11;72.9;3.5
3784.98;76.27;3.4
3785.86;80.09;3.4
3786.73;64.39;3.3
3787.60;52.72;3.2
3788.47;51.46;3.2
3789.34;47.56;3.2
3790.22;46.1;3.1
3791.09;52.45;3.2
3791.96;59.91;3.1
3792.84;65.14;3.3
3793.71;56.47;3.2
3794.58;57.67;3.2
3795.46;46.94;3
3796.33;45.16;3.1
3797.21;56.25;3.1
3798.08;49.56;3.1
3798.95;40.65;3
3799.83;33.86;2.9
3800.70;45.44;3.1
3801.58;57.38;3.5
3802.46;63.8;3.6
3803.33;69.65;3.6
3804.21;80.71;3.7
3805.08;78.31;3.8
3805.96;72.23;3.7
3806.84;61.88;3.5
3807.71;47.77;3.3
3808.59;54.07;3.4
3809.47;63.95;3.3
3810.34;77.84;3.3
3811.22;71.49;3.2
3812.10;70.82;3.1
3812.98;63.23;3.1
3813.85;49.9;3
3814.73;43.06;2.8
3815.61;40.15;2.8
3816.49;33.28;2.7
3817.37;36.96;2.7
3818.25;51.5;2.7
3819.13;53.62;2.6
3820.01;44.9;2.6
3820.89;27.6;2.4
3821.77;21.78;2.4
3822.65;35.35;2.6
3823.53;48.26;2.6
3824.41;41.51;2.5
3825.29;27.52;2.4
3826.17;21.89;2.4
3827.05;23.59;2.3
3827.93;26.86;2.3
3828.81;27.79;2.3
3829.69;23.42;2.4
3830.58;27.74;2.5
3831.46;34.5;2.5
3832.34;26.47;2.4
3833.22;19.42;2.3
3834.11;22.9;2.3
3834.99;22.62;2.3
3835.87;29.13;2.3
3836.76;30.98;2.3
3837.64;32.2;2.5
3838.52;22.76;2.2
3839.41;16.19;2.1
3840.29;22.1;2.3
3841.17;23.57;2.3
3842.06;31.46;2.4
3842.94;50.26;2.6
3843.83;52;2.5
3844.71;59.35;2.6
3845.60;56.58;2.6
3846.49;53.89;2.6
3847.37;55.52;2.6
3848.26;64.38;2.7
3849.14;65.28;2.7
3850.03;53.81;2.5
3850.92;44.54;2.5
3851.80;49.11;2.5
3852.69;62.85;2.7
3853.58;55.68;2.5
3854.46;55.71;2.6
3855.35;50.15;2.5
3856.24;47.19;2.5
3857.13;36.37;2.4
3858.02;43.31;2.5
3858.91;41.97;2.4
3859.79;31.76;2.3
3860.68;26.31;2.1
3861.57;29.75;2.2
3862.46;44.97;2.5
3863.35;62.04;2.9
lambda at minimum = 3778.89 angstrom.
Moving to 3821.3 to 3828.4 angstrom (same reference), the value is 3826.17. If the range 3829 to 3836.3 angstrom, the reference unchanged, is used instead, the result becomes 3833.22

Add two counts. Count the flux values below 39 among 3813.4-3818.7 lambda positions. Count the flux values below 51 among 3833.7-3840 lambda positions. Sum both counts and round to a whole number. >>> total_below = 9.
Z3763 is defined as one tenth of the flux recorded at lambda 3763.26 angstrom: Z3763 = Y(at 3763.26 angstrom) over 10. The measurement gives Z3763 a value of 5.2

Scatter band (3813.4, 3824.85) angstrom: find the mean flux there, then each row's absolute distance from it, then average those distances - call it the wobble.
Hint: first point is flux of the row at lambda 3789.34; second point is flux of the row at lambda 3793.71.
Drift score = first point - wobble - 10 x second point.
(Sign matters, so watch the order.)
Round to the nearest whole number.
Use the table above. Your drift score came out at -525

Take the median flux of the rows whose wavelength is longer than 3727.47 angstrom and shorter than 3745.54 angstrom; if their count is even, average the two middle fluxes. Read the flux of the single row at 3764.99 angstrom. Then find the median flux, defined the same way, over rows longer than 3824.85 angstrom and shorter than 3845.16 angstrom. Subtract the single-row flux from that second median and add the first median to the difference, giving 24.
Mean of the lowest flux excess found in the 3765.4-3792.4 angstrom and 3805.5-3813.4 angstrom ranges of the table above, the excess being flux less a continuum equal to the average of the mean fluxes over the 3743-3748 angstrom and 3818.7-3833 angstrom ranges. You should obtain 11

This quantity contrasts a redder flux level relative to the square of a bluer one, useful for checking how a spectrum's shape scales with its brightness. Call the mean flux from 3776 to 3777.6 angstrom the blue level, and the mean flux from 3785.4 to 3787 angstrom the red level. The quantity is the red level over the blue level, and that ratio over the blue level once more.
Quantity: 0.017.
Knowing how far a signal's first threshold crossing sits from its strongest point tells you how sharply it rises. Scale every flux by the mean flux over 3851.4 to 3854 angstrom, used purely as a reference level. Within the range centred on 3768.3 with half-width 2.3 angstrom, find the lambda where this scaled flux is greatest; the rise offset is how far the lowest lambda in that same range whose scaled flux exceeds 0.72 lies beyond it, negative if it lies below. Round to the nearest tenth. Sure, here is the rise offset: -3.5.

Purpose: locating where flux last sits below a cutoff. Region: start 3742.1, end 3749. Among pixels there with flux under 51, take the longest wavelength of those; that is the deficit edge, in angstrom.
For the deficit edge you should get 3748.56 angstrom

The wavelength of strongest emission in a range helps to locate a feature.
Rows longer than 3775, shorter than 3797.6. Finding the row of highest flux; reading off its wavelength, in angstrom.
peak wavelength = 3781.50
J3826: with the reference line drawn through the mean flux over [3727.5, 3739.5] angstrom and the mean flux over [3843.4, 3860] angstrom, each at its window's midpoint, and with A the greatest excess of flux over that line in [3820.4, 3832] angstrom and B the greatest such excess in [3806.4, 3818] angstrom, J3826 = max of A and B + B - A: 63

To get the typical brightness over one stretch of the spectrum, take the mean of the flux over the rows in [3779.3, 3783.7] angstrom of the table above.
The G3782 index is 74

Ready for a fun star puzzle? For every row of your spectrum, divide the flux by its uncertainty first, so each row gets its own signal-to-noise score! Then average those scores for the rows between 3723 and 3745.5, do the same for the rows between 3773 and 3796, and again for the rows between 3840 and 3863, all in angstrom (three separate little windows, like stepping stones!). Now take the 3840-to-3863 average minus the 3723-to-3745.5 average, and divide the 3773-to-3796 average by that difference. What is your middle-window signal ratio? 3.1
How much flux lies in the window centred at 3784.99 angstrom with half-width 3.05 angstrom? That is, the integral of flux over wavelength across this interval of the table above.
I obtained 427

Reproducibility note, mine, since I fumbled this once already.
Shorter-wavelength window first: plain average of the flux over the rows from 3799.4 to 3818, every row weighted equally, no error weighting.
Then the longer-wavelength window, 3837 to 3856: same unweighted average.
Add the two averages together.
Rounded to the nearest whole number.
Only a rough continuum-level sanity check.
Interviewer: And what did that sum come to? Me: 104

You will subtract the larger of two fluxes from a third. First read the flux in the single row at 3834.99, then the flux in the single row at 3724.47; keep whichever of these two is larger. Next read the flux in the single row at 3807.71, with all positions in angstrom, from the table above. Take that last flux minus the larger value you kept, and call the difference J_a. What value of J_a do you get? -3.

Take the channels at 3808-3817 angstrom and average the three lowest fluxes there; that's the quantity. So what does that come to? 39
